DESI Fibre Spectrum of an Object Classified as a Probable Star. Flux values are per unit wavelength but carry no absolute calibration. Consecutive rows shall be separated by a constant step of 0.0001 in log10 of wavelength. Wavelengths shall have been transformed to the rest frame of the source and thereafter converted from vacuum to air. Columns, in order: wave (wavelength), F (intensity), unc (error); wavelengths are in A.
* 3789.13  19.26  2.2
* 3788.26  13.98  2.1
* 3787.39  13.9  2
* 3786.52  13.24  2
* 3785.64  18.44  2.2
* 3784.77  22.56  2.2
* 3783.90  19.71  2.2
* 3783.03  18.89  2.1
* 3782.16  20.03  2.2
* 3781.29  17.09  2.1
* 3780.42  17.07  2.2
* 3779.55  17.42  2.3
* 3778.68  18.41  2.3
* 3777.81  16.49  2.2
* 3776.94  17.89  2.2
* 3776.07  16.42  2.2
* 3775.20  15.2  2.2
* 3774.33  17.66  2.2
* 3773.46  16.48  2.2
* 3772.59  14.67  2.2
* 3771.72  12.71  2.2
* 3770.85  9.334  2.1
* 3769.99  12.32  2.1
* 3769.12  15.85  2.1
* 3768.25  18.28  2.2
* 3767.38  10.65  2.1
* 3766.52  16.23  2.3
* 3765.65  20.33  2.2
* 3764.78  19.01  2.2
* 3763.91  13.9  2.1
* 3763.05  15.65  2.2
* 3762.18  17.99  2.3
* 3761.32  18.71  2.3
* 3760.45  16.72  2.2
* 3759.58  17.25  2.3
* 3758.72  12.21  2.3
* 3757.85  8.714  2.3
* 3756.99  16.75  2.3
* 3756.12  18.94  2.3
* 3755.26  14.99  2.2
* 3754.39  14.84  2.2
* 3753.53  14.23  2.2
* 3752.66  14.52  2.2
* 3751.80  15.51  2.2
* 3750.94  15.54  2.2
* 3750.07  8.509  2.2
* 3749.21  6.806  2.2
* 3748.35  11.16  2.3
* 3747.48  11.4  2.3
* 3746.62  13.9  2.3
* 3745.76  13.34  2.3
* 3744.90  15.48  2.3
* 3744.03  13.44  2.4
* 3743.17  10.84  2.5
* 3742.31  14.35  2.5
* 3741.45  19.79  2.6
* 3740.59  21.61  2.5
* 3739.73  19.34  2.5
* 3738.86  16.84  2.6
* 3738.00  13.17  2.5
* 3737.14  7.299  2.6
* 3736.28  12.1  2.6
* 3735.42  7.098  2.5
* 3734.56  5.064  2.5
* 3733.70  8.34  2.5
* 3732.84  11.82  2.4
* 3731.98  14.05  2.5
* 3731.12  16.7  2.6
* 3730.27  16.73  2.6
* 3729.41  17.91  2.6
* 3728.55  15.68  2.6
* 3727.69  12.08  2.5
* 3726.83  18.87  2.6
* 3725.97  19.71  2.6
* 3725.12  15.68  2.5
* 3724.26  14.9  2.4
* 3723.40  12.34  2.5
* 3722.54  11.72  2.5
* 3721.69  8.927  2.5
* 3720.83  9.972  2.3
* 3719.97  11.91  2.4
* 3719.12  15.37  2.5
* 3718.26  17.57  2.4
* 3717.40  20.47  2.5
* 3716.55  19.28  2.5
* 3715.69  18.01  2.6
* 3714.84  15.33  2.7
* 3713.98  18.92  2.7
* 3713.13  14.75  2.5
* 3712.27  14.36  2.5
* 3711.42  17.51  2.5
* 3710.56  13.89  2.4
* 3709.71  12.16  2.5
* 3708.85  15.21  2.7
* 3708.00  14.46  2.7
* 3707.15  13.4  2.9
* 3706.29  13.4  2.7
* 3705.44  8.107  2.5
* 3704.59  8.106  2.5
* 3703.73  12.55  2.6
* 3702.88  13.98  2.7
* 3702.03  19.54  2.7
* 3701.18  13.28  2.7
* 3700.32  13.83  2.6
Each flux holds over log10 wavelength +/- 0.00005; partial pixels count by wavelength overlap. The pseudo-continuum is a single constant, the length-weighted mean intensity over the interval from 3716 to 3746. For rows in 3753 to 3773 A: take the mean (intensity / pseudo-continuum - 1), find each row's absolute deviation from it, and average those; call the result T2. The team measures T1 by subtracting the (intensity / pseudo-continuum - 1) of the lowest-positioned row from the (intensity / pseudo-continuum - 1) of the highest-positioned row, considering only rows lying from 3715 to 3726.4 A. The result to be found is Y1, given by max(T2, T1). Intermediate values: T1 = 0.12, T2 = 0.18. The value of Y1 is 0.18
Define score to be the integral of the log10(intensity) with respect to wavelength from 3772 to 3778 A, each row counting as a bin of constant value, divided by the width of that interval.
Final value 1.21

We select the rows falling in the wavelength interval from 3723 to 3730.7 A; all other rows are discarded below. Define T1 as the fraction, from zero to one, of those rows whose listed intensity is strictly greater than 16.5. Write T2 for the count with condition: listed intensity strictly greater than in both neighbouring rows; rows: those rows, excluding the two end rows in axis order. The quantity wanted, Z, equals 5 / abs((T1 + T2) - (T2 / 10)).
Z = 2.2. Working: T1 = 0.4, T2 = 2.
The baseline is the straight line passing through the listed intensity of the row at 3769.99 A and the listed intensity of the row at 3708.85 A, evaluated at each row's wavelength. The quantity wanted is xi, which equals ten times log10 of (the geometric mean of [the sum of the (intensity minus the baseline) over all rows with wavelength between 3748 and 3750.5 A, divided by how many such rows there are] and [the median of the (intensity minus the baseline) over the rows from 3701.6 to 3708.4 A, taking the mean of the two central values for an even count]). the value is 4.7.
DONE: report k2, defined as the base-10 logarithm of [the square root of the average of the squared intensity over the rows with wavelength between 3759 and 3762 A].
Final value 1.25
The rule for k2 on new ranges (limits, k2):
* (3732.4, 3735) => 0.95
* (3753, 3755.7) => 1.17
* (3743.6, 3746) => 1.15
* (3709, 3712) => 1.17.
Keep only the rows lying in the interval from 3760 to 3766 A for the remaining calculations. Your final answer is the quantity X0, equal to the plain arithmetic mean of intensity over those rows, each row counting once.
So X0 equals 17.5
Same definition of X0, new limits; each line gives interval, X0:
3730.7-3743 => 13.4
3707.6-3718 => 16.2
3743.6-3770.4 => 14.6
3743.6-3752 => 12.5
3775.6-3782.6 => 17.6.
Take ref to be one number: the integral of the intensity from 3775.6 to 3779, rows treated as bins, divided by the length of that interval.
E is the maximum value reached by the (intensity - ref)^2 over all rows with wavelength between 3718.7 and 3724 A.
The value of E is 69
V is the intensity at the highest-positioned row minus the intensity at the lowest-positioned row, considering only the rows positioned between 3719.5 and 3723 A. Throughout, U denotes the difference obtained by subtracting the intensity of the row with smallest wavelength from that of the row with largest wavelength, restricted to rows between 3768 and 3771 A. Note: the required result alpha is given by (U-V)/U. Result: 1.0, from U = -9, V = 0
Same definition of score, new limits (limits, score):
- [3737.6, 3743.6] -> 1.21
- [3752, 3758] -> 1.17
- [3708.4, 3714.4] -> 1.18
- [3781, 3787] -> 1.26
